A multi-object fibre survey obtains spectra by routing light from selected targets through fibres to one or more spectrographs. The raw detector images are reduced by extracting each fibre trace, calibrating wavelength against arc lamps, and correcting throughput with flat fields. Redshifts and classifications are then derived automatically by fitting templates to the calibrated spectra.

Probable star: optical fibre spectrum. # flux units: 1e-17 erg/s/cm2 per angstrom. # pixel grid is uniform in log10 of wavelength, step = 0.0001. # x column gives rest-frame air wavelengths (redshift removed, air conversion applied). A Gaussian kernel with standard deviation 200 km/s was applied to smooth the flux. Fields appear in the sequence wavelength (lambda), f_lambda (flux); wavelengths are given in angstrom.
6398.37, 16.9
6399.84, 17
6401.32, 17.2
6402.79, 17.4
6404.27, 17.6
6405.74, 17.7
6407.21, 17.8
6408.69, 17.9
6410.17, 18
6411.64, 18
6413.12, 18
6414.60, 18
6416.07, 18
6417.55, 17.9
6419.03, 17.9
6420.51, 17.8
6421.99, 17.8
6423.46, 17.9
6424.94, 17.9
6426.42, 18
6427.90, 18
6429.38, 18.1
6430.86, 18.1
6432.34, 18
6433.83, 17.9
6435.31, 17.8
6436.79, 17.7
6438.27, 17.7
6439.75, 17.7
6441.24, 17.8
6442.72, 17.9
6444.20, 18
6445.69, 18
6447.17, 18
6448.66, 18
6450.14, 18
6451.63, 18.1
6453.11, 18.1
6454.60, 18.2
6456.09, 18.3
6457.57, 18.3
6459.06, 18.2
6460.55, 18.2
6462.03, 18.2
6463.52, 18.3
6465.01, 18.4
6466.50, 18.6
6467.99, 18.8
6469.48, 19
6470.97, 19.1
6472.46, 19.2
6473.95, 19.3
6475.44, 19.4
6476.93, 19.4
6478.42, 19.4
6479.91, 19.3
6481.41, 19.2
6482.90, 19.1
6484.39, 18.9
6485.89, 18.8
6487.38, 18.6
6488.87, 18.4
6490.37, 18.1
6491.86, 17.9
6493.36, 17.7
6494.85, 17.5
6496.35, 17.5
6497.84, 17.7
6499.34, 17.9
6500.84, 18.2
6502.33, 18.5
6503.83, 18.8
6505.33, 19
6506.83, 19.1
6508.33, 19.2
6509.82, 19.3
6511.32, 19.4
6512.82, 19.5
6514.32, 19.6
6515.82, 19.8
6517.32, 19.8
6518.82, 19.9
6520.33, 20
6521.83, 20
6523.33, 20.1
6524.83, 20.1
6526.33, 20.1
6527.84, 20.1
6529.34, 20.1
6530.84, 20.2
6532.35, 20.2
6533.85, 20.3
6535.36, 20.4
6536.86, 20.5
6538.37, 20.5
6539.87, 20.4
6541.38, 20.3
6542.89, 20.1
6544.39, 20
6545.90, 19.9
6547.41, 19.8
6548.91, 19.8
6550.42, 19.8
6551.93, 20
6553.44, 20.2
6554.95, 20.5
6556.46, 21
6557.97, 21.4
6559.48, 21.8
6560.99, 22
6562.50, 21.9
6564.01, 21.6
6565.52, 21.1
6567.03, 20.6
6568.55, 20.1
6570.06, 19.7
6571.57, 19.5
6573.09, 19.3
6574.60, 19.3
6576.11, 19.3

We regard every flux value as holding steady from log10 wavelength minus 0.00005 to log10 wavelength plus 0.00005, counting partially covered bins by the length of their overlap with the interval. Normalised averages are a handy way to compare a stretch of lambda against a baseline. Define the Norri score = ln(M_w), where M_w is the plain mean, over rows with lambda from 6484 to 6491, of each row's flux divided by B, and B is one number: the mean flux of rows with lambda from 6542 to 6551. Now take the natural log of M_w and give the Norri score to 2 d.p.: -0.07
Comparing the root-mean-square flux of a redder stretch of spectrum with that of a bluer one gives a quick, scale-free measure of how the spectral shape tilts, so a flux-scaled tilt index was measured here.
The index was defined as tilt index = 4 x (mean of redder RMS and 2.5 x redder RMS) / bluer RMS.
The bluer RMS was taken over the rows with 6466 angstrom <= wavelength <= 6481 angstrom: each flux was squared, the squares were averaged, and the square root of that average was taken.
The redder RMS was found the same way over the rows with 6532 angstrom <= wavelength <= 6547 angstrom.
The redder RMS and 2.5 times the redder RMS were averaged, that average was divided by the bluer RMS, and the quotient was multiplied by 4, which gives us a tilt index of 7.4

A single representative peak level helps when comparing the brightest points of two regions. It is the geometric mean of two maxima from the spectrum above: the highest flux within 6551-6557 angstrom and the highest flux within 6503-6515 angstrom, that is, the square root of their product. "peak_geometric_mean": 20.3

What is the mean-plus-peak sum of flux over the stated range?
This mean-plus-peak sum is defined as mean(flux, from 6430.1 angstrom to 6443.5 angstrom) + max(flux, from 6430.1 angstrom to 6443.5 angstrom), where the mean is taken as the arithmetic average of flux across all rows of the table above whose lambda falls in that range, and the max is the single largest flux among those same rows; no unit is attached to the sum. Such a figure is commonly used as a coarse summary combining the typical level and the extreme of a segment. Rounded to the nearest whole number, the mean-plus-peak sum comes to 36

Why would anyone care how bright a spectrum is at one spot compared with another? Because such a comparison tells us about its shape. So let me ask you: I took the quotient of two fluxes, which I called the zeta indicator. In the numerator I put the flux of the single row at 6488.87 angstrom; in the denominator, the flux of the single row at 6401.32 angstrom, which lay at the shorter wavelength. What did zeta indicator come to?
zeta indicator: 1.07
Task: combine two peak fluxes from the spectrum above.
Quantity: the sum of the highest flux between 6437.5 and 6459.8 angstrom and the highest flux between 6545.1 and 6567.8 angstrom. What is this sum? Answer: 40.3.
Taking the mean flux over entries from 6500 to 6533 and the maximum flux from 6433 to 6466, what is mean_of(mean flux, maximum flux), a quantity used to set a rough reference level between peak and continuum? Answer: 19.0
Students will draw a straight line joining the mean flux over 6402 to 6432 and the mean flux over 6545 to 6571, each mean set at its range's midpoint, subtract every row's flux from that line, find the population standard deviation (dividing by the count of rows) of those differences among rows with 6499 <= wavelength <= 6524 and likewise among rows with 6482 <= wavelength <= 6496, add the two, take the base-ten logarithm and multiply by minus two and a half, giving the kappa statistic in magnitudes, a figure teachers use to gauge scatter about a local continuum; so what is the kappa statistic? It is -0.11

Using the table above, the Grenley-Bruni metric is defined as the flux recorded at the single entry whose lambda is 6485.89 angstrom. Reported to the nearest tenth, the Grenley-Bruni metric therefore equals 18.8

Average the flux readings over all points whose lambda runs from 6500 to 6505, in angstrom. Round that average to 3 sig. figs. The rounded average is 18.5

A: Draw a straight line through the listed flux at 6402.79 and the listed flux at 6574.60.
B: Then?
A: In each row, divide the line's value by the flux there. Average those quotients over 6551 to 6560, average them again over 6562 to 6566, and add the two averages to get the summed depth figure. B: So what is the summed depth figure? 1.81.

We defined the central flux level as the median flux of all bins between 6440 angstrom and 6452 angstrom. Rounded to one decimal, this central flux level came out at 18.0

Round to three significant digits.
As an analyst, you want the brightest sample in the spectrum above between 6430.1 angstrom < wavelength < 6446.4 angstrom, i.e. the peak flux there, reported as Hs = 18.1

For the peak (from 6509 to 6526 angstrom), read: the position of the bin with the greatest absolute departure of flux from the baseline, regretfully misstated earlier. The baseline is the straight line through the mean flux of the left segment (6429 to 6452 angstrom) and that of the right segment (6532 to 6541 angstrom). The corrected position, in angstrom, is 6509.82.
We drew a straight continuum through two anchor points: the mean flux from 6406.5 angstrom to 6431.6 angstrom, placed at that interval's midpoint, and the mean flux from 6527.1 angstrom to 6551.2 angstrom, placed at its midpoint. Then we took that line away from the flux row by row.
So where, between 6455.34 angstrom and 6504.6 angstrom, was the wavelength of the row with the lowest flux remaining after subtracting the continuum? 6496.35 angstrom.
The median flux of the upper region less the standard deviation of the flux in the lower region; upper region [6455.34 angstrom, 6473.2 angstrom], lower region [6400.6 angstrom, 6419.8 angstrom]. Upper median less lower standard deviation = 18.1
